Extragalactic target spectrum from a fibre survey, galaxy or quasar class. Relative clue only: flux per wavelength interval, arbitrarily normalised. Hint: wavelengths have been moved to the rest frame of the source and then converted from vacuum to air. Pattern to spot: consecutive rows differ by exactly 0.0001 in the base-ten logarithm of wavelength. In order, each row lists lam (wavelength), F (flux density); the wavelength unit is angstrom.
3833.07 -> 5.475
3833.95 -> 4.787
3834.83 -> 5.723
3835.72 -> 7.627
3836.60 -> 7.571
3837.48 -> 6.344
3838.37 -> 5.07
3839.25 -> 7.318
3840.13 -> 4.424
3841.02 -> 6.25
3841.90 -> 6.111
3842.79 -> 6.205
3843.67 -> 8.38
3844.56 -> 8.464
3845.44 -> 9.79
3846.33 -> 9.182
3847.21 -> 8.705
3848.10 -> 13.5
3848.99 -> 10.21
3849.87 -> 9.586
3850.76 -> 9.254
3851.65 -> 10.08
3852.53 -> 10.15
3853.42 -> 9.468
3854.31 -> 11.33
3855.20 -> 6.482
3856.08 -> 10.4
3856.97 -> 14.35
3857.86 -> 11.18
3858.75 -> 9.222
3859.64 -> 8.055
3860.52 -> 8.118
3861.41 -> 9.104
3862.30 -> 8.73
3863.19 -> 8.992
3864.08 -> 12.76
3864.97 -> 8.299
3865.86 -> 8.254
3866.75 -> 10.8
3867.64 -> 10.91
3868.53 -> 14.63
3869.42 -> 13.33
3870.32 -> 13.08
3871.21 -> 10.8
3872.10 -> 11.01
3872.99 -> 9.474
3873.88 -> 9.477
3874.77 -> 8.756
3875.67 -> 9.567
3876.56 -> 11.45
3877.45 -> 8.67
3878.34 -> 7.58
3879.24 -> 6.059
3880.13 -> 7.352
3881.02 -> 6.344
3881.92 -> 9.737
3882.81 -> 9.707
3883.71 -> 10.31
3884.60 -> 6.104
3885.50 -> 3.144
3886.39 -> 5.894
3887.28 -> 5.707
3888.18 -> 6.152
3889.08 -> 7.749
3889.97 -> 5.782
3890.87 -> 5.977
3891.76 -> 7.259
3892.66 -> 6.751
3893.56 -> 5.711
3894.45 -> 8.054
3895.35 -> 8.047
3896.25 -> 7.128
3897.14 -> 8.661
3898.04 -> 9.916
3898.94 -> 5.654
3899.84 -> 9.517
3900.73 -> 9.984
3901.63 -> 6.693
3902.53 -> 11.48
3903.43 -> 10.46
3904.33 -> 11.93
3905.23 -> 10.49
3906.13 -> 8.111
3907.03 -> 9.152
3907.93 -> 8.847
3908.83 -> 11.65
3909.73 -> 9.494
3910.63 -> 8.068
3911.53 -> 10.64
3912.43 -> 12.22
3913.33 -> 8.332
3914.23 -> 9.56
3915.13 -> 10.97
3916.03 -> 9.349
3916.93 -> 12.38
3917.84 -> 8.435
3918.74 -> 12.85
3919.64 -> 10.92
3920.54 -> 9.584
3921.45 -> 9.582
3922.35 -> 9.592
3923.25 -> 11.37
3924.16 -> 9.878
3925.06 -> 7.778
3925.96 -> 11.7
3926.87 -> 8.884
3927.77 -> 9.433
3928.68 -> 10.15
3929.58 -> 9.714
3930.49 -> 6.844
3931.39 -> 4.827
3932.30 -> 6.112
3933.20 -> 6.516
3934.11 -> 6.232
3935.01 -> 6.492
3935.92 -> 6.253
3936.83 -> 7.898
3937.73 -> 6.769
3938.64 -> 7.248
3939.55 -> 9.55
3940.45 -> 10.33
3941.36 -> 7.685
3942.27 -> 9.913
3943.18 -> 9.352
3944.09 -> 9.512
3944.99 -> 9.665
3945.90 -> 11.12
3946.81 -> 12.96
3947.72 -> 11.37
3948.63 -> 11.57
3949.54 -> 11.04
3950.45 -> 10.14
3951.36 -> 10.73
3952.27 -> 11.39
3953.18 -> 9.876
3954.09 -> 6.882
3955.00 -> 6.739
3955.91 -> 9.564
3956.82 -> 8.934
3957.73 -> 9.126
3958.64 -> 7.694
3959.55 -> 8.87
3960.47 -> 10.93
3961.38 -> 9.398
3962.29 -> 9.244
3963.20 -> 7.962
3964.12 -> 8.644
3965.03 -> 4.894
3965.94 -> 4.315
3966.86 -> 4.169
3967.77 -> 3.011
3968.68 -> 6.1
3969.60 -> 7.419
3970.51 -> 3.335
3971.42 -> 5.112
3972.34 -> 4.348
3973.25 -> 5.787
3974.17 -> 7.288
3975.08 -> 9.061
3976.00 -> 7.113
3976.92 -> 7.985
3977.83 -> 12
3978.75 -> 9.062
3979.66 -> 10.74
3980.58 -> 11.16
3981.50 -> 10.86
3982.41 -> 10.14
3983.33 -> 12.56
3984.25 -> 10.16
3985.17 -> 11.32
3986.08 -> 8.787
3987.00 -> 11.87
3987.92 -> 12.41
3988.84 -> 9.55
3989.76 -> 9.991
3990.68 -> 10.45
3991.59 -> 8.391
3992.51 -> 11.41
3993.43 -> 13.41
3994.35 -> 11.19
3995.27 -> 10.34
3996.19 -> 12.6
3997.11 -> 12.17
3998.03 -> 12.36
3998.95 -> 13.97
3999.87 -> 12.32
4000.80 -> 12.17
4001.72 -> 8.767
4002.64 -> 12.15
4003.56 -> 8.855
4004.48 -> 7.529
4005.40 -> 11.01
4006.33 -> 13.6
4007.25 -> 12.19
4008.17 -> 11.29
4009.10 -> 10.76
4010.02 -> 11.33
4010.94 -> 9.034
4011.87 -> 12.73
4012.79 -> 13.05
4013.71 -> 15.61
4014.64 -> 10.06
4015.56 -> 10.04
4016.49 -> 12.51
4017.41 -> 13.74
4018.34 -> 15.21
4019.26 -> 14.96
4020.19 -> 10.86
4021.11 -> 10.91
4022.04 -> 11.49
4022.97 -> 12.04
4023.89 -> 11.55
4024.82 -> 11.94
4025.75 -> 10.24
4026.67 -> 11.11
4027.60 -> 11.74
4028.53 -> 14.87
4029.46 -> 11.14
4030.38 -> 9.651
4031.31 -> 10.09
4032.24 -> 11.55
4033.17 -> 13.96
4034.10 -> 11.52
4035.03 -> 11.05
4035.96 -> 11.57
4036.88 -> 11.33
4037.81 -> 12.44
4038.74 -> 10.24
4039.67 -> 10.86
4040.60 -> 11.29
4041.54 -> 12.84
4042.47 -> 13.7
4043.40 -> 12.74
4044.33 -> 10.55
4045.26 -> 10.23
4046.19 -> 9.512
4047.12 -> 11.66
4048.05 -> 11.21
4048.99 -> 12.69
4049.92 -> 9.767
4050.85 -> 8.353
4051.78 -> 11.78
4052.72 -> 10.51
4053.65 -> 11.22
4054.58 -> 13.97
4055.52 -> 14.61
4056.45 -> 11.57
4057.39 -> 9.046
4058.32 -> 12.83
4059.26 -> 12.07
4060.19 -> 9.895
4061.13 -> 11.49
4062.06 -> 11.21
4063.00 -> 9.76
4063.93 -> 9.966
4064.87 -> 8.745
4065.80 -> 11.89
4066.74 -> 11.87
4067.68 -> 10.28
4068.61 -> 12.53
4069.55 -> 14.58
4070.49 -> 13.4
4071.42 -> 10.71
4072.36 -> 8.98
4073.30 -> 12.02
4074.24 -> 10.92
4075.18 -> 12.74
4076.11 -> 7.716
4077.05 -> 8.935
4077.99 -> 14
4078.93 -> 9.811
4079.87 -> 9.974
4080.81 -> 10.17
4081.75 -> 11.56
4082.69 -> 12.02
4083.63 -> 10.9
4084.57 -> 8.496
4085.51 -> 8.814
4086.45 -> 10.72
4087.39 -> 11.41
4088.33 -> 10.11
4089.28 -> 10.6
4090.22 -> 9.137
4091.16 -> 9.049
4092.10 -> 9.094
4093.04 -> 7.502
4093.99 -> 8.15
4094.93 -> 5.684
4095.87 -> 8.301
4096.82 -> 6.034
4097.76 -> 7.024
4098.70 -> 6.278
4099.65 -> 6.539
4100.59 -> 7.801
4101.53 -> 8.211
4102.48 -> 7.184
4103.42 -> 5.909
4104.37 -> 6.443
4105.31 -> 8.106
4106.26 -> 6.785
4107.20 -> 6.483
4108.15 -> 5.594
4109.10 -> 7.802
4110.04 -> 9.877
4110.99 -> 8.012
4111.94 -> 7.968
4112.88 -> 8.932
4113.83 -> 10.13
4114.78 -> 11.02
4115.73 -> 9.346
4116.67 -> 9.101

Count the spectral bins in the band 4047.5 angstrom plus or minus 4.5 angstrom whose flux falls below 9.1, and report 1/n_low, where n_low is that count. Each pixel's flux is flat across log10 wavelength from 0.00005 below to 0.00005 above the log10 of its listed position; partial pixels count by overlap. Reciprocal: 1.0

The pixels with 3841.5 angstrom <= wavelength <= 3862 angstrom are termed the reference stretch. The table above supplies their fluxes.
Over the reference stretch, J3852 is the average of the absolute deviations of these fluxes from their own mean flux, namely 1.40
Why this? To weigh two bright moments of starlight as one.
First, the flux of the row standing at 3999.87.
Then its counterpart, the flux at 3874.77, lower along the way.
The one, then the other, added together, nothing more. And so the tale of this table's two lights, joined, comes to 21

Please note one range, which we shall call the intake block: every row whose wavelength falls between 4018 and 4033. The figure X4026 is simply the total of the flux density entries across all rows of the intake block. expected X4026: 189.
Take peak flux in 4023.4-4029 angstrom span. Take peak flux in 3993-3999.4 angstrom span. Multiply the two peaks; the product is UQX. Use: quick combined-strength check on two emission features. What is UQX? 208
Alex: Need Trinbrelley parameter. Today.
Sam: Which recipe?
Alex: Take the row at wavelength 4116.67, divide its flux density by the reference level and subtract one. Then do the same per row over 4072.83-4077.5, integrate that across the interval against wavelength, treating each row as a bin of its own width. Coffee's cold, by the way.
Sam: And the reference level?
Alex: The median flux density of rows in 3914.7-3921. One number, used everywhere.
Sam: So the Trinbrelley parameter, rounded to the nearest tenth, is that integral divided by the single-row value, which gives 1.2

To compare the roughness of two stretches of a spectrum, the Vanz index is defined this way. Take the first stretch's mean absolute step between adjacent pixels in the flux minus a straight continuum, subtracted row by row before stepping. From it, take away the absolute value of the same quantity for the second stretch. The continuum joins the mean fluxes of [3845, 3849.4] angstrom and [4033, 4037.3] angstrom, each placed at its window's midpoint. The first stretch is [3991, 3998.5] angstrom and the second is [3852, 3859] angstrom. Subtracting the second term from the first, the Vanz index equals -1.3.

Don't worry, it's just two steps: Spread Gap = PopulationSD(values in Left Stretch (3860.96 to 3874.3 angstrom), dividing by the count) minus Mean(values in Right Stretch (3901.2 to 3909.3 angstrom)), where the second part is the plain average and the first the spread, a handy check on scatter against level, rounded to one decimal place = -7.9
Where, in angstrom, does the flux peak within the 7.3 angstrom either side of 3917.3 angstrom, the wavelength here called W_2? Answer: 3918.74 angstrom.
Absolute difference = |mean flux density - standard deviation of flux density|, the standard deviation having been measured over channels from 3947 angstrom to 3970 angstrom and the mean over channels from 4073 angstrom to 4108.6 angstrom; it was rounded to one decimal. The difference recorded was 6.4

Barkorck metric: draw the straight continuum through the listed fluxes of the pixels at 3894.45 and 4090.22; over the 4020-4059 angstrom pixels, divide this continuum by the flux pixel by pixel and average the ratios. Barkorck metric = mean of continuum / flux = 0.78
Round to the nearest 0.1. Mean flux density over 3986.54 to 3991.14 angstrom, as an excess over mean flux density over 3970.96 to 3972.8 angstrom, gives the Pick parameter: 6.1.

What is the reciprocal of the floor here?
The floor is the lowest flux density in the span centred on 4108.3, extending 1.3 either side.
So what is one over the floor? 0.18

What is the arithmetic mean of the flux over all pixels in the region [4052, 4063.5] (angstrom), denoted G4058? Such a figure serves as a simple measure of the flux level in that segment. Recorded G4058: 11.5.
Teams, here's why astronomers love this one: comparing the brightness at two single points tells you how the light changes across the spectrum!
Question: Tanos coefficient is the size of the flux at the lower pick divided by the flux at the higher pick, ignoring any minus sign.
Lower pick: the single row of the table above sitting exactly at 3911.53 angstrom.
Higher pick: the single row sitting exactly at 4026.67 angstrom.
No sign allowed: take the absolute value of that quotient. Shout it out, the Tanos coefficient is 1.0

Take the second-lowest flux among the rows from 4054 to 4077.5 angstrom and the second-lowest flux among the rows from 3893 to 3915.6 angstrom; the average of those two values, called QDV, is 7.2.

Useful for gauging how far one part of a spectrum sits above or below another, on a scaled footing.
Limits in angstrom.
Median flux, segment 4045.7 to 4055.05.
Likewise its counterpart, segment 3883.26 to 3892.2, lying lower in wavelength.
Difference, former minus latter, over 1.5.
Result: 3.4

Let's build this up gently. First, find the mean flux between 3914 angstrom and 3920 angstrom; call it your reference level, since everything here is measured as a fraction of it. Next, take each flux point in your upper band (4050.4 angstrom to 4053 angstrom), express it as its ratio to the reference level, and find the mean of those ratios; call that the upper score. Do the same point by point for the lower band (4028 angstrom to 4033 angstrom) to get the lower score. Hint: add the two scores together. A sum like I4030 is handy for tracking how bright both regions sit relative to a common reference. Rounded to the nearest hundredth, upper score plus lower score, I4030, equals 2.04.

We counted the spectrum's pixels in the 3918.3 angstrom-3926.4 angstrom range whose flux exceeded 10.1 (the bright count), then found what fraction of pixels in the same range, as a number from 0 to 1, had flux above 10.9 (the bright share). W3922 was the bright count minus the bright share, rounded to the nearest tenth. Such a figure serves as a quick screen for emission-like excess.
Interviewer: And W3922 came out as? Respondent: 3.6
